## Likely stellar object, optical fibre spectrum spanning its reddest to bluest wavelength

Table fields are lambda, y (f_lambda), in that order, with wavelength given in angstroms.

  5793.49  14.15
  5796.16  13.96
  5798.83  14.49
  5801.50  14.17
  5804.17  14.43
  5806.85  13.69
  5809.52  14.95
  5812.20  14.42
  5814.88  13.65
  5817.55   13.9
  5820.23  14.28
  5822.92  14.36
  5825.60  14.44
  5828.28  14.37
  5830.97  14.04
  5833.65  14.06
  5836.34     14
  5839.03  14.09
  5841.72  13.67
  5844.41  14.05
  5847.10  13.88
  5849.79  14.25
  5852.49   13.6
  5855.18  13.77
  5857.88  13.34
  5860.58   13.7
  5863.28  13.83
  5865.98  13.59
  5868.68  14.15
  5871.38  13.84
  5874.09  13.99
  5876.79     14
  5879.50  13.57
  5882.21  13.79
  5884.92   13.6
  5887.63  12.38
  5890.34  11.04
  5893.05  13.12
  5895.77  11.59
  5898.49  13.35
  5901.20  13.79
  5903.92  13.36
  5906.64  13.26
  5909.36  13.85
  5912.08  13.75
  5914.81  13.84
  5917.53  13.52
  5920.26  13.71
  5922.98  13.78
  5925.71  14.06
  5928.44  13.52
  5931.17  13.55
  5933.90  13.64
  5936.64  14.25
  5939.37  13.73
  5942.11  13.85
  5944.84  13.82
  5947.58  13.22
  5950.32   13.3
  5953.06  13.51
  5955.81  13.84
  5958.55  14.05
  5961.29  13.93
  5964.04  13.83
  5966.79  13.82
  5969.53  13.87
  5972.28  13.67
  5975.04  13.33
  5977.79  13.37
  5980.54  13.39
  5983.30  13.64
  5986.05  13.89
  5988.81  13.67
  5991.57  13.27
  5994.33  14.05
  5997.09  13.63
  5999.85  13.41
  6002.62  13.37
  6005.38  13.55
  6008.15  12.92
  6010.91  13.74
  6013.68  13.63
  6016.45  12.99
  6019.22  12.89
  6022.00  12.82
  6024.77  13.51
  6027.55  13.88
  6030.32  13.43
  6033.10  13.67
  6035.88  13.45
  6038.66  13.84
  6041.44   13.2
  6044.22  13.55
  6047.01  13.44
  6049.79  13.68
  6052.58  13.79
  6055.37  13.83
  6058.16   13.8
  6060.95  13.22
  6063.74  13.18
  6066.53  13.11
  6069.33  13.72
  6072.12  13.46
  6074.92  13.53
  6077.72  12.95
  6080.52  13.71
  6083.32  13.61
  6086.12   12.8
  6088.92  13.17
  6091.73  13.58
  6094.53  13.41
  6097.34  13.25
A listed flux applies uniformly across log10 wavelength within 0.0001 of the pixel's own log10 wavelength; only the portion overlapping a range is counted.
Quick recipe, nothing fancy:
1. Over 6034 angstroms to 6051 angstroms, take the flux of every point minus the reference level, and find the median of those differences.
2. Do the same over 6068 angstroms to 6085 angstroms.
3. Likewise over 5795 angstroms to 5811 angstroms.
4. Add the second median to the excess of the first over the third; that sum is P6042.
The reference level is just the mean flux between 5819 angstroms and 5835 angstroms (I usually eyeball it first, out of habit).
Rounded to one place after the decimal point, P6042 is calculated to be -1.5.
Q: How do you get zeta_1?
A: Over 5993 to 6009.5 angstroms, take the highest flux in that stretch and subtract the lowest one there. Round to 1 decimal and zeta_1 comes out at 1.1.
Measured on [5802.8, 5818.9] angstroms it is 1.3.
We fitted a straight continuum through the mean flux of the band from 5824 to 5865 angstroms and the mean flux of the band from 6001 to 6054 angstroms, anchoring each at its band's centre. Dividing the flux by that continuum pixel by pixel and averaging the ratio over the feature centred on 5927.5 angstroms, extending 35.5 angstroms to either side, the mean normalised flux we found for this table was 0.99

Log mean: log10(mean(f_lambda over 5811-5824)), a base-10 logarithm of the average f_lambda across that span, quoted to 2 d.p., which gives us 1.15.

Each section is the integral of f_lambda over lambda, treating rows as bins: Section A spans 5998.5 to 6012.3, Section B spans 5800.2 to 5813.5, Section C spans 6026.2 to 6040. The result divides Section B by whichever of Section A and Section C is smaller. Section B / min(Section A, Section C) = 1.03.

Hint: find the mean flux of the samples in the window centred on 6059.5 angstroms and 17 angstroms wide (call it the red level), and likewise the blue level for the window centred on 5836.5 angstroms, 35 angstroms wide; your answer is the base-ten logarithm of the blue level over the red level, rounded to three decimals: 0.019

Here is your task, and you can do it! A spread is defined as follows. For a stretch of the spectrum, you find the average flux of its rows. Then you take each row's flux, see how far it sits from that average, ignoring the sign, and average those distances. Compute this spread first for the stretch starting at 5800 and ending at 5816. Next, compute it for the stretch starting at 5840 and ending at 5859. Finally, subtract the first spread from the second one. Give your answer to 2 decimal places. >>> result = -0.15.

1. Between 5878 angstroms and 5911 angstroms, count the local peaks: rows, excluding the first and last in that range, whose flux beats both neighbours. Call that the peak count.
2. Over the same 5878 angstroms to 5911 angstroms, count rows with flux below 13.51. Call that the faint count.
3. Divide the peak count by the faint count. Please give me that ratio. 0.43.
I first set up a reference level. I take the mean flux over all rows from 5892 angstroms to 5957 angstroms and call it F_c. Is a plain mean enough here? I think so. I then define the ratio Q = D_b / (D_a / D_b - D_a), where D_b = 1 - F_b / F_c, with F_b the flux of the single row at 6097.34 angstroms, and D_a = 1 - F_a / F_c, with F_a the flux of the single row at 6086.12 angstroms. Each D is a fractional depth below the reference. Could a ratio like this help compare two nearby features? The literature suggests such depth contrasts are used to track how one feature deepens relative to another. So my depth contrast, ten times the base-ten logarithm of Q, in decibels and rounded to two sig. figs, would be -20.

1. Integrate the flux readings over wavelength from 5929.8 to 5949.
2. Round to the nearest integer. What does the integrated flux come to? 263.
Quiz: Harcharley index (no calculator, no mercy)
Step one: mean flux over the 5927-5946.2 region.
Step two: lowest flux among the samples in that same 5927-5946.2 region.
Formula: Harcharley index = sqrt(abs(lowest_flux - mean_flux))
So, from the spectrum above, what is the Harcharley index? 0.50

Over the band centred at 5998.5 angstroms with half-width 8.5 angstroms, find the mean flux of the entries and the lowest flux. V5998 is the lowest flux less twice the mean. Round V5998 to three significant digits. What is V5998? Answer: -13.8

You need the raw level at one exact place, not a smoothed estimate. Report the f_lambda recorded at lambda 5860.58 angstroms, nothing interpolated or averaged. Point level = 13.7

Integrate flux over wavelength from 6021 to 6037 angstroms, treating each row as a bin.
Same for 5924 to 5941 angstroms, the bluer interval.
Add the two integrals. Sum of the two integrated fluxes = 450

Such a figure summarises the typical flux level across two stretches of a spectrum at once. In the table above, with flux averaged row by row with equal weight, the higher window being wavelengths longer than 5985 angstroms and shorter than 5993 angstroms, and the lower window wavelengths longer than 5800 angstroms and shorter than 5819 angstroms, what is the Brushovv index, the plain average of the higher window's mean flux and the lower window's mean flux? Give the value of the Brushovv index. 13.89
